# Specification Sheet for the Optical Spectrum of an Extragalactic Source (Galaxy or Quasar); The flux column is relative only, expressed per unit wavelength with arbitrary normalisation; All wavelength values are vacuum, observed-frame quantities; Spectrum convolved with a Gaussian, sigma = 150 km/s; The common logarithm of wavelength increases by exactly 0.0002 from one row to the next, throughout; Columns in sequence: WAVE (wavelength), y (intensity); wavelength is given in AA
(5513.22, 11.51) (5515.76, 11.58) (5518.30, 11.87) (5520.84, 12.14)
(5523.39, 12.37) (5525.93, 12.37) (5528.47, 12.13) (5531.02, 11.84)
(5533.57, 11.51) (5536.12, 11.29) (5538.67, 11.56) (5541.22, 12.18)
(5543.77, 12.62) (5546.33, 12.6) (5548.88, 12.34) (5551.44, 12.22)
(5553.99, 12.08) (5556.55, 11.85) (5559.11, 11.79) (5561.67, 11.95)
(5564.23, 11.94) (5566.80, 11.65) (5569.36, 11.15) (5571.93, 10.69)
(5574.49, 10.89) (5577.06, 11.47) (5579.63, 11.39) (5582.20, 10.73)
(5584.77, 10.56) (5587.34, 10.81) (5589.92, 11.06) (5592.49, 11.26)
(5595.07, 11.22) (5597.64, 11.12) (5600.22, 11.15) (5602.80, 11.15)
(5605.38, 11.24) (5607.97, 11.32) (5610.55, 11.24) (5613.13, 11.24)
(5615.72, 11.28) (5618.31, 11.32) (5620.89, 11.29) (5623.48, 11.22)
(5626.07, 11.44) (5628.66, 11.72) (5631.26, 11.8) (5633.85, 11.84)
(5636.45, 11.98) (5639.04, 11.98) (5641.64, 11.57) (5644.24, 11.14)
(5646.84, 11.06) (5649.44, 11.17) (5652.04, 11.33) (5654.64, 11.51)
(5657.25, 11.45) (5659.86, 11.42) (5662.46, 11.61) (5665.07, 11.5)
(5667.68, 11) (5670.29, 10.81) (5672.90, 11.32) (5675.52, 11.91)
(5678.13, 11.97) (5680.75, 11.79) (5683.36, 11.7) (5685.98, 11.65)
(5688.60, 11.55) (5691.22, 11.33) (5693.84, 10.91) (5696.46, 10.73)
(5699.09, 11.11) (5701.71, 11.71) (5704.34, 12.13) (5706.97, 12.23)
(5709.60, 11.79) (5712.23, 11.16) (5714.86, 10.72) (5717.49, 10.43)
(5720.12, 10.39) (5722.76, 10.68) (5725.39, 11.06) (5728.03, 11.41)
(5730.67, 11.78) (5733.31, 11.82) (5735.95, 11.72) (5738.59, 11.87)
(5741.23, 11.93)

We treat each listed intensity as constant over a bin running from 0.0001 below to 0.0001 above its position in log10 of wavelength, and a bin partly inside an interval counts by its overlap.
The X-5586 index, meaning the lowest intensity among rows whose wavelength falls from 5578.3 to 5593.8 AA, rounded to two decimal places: 10.56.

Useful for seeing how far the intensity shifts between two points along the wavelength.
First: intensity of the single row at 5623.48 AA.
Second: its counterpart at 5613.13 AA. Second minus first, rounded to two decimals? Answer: 0.02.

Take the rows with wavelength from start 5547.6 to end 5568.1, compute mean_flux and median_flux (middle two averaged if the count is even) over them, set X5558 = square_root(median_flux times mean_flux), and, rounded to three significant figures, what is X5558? 12.0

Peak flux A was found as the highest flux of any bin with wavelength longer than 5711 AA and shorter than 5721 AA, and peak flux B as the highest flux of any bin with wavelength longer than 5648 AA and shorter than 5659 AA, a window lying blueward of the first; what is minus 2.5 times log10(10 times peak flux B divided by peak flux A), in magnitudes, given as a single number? -2.53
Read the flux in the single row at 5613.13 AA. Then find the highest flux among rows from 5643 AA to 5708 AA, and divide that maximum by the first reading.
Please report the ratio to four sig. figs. 1.088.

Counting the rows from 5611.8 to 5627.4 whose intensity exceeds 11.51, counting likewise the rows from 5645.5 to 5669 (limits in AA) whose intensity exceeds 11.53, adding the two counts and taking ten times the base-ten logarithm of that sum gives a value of 0.0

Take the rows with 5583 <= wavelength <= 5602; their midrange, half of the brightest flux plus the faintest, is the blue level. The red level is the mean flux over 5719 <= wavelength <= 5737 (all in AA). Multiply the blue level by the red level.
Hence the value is 123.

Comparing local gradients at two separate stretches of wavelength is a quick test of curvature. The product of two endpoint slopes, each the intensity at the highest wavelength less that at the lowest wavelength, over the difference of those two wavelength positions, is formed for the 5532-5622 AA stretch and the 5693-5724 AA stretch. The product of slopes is 0.0000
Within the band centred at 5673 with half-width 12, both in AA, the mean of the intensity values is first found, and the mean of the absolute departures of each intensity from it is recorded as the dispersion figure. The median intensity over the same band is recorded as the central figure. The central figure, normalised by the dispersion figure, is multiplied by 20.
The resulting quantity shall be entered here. 736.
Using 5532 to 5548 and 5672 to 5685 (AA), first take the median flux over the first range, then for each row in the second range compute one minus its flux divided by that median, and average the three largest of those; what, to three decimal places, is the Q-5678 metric 0.022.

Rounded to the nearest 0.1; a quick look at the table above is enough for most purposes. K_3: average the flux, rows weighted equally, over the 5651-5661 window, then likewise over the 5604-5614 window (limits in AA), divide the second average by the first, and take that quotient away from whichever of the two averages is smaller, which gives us 10.3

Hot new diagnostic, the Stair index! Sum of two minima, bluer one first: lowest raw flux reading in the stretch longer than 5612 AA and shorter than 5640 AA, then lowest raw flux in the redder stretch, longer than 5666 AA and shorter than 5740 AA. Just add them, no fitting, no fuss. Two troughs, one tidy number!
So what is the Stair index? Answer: 21.6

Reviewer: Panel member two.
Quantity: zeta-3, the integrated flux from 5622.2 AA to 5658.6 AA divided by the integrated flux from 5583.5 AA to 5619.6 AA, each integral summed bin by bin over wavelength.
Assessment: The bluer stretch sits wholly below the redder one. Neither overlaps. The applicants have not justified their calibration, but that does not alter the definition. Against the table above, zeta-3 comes 1.0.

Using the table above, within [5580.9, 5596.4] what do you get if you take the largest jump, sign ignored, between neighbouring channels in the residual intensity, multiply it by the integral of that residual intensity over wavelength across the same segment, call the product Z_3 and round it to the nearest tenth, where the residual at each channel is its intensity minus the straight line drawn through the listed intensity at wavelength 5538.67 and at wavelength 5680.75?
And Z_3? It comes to -2.7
